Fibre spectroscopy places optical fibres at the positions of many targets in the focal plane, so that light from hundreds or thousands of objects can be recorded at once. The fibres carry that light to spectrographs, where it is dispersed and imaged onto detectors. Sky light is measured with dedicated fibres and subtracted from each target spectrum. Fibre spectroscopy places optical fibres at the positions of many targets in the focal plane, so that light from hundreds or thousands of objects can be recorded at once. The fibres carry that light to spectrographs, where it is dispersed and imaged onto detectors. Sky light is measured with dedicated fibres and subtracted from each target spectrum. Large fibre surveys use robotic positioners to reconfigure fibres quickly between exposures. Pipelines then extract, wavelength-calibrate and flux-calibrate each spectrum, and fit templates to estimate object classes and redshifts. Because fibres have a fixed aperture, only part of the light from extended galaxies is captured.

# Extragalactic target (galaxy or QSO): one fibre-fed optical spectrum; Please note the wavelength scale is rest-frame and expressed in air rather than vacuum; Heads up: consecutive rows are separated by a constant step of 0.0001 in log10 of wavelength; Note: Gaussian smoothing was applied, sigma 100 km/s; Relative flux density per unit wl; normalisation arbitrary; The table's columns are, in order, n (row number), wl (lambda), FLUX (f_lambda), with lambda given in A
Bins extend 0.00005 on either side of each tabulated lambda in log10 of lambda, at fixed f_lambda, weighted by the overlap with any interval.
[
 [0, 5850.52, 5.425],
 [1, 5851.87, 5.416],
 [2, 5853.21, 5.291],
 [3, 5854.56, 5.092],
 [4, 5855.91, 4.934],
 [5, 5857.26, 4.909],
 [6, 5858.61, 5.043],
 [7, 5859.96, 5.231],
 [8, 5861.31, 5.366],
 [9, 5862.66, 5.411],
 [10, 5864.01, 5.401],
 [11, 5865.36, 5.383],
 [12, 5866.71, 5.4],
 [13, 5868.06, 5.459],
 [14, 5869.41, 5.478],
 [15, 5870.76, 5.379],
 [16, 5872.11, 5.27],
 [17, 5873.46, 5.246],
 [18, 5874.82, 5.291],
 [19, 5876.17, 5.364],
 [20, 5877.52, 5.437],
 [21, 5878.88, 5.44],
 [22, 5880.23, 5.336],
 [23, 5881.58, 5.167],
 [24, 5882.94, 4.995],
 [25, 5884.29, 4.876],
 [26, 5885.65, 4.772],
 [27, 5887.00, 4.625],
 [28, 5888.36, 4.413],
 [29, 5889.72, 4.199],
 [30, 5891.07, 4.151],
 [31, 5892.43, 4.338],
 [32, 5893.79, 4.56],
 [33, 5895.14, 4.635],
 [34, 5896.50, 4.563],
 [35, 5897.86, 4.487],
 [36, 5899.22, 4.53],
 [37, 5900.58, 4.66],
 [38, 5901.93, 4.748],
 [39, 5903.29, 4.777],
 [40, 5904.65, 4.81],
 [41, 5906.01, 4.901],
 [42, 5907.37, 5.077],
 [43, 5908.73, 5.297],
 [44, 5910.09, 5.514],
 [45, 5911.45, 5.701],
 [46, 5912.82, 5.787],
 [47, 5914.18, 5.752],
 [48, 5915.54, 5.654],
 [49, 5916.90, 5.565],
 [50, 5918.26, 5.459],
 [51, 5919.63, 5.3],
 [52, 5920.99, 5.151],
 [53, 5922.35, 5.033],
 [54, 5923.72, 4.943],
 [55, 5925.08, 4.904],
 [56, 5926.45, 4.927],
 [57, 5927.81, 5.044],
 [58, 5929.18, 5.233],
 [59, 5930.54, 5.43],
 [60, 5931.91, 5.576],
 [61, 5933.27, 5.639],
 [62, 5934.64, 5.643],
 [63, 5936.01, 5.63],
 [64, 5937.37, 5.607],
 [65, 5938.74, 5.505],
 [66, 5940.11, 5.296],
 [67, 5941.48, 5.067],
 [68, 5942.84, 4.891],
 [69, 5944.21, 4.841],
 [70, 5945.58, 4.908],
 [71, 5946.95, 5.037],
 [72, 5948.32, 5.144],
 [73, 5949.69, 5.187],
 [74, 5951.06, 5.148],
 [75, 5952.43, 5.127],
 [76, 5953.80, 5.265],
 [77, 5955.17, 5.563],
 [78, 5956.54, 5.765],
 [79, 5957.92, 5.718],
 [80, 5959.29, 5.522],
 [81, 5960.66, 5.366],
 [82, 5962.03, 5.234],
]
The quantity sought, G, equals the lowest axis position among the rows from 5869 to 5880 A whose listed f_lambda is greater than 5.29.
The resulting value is 5869.41 A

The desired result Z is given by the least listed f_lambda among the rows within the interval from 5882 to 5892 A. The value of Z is 4.151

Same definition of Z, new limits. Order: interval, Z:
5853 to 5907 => 4.151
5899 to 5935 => 4.53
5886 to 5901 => 4.151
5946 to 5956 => 5.037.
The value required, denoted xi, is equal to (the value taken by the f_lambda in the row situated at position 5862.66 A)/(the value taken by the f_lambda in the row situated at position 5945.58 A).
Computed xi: 1.10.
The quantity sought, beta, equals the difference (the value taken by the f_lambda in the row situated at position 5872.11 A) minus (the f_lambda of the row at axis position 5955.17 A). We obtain -0.29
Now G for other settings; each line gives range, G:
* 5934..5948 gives 5934.64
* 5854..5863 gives 5861.31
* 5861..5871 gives 5861.31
